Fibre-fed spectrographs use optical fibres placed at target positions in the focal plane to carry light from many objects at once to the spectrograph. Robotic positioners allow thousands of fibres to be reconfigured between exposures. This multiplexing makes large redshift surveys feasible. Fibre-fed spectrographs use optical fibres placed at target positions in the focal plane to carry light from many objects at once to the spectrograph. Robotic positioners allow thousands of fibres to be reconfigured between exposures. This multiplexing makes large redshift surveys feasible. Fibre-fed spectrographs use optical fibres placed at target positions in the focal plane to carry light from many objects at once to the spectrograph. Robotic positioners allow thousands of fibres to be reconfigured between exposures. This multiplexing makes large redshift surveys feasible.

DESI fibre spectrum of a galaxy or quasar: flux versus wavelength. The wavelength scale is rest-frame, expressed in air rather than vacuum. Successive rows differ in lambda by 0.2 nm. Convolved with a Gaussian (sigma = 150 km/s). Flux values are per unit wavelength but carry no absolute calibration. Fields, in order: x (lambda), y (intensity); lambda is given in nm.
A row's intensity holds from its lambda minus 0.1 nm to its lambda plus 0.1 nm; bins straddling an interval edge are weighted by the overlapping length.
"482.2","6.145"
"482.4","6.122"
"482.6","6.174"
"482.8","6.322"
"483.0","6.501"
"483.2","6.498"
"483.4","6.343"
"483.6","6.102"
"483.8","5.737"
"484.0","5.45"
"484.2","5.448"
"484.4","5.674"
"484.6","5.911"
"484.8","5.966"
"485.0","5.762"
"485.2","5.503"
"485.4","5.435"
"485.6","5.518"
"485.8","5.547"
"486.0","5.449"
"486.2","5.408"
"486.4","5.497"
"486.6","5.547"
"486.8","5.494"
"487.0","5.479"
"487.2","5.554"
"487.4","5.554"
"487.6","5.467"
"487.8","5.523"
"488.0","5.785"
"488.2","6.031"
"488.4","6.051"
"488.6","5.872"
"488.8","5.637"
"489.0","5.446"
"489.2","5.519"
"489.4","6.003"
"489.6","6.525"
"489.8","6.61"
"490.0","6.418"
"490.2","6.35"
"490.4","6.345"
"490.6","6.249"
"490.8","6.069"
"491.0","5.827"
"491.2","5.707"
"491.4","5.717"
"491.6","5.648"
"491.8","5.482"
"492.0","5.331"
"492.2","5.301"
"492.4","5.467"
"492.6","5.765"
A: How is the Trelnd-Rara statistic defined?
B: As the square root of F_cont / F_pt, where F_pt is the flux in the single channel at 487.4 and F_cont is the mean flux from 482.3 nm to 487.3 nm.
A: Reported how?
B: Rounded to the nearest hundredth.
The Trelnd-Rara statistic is 1.02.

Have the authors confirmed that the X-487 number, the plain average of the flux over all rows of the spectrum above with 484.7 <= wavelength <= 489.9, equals 5.7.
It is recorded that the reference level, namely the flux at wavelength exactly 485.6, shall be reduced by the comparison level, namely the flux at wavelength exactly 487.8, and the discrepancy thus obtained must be 0.0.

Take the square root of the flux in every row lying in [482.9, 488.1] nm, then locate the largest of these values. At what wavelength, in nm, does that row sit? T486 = 483.0 nm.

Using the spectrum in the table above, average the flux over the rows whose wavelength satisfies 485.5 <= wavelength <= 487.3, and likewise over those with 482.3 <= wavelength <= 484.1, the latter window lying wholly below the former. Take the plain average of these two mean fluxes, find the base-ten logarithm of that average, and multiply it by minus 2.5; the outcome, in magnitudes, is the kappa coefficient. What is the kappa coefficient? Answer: -1.91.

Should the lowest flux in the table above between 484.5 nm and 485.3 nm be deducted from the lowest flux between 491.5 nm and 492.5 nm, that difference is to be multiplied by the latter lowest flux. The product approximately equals -1.1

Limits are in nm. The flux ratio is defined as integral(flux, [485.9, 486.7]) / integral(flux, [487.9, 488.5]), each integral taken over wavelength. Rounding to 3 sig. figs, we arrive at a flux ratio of 1.23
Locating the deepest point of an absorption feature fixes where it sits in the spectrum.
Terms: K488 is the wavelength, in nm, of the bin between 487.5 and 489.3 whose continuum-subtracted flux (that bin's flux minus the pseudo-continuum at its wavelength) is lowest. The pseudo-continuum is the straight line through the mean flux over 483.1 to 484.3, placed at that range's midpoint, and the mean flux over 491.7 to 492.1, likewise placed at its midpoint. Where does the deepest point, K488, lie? 487.6 nm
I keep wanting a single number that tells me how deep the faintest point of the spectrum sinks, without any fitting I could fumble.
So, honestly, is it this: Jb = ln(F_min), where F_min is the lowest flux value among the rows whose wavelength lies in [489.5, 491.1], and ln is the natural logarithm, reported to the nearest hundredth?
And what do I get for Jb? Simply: 1.76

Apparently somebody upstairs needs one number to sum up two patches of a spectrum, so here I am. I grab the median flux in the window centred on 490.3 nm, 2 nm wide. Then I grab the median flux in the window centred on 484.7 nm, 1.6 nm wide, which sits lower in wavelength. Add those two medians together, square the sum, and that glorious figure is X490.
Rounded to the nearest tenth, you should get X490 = 141.3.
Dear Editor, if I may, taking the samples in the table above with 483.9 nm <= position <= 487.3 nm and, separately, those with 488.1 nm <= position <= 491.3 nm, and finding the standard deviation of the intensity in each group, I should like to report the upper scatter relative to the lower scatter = 2.2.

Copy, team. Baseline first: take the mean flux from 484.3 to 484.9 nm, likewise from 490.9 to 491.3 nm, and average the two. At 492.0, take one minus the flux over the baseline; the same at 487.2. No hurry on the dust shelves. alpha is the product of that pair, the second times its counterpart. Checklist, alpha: 0.0036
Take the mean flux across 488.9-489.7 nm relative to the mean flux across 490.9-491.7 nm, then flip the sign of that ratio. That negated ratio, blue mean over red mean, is -1.03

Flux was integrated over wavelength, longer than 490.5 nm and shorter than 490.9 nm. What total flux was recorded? 2.46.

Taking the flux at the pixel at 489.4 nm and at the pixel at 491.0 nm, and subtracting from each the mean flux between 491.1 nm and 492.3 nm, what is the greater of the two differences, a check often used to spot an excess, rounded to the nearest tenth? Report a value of 0.5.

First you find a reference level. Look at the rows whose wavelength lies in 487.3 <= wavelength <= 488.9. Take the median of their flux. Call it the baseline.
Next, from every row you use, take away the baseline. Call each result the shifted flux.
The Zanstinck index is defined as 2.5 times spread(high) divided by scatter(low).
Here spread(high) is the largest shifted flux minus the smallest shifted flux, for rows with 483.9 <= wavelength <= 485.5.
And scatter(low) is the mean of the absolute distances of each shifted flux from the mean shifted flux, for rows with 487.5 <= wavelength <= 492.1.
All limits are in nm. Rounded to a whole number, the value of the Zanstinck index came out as 4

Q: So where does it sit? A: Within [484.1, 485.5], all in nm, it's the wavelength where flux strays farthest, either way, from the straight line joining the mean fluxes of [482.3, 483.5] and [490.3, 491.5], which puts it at 484.2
